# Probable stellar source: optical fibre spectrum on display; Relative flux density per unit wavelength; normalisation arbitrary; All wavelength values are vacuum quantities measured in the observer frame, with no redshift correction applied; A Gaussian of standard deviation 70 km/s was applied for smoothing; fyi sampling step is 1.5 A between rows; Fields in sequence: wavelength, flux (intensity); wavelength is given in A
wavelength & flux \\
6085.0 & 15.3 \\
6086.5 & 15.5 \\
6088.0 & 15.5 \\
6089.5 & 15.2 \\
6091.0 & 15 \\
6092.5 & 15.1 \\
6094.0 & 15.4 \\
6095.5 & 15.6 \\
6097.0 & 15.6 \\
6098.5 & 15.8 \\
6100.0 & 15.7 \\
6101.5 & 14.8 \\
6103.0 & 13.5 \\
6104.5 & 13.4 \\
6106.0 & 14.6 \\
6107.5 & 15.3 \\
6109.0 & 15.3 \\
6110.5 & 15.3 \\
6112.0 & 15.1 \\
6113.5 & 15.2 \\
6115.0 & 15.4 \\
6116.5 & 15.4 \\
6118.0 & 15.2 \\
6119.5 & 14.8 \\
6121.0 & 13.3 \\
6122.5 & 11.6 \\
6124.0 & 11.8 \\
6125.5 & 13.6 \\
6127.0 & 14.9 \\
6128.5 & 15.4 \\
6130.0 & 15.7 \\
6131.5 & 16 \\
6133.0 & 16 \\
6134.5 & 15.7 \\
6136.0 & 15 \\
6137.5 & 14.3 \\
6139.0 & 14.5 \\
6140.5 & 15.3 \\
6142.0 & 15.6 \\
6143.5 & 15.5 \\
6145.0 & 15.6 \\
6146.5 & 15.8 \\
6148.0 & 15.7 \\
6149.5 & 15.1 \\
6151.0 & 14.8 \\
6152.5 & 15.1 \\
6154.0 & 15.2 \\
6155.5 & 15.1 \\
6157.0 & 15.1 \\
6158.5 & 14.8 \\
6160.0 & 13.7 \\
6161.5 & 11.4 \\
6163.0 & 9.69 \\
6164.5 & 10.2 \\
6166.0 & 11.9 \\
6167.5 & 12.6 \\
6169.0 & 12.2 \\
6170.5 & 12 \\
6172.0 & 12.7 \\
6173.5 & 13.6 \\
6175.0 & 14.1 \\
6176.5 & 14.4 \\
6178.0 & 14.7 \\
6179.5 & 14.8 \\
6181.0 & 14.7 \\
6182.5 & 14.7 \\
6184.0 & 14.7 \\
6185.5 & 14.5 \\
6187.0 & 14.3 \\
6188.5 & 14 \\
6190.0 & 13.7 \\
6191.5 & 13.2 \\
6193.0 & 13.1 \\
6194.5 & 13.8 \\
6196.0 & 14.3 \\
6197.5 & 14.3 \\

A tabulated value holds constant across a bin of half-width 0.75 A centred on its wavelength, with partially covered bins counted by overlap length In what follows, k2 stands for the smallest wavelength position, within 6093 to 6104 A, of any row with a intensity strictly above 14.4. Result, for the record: 6094.0 A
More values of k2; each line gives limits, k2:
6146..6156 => 6146.5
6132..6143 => 6133.0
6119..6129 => 6119.5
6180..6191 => 6181.0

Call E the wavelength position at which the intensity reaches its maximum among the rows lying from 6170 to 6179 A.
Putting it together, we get 6178.0 A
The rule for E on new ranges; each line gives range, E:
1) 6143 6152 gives 6146.5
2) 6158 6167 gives 6158.5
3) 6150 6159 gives 6154.0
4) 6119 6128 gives 6127.0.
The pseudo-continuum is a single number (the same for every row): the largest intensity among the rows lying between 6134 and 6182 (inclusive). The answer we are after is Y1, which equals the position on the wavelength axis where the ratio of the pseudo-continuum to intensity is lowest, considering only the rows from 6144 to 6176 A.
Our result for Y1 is 6146.5 A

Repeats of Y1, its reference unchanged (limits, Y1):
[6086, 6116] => 6098.5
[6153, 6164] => 6154.0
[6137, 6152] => 6146.5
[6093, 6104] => 6098.5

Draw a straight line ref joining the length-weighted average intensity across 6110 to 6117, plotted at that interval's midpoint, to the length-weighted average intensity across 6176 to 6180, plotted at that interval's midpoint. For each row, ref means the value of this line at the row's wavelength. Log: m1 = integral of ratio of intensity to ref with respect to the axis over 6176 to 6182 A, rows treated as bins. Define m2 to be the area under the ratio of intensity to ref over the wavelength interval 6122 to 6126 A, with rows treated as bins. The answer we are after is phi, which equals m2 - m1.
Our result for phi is -2.8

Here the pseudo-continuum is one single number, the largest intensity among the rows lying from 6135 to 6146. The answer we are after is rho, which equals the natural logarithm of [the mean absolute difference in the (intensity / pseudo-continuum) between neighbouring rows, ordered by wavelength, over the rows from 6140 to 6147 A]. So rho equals -4.5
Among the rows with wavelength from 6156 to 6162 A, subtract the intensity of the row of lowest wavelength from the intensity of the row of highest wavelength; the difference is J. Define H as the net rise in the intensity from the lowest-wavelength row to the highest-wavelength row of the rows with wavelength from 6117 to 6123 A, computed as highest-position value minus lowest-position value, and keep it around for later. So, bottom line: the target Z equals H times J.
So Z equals 13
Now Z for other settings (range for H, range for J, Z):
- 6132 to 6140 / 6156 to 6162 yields 6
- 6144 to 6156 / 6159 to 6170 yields 1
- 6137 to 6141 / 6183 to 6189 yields -1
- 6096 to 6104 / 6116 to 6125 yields 8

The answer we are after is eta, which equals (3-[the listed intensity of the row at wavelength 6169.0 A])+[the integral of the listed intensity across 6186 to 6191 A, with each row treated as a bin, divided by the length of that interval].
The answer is 4.8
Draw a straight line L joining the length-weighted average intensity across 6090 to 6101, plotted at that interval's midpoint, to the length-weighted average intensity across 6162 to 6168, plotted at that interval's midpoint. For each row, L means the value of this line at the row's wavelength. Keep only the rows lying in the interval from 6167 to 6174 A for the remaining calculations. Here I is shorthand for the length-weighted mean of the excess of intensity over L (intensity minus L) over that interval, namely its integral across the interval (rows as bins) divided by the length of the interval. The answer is 1.9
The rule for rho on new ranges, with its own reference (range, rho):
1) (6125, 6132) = -3.3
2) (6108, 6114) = -5.0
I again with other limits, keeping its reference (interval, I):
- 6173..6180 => 4.0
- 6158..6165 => 0.7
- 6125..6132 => 1.8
